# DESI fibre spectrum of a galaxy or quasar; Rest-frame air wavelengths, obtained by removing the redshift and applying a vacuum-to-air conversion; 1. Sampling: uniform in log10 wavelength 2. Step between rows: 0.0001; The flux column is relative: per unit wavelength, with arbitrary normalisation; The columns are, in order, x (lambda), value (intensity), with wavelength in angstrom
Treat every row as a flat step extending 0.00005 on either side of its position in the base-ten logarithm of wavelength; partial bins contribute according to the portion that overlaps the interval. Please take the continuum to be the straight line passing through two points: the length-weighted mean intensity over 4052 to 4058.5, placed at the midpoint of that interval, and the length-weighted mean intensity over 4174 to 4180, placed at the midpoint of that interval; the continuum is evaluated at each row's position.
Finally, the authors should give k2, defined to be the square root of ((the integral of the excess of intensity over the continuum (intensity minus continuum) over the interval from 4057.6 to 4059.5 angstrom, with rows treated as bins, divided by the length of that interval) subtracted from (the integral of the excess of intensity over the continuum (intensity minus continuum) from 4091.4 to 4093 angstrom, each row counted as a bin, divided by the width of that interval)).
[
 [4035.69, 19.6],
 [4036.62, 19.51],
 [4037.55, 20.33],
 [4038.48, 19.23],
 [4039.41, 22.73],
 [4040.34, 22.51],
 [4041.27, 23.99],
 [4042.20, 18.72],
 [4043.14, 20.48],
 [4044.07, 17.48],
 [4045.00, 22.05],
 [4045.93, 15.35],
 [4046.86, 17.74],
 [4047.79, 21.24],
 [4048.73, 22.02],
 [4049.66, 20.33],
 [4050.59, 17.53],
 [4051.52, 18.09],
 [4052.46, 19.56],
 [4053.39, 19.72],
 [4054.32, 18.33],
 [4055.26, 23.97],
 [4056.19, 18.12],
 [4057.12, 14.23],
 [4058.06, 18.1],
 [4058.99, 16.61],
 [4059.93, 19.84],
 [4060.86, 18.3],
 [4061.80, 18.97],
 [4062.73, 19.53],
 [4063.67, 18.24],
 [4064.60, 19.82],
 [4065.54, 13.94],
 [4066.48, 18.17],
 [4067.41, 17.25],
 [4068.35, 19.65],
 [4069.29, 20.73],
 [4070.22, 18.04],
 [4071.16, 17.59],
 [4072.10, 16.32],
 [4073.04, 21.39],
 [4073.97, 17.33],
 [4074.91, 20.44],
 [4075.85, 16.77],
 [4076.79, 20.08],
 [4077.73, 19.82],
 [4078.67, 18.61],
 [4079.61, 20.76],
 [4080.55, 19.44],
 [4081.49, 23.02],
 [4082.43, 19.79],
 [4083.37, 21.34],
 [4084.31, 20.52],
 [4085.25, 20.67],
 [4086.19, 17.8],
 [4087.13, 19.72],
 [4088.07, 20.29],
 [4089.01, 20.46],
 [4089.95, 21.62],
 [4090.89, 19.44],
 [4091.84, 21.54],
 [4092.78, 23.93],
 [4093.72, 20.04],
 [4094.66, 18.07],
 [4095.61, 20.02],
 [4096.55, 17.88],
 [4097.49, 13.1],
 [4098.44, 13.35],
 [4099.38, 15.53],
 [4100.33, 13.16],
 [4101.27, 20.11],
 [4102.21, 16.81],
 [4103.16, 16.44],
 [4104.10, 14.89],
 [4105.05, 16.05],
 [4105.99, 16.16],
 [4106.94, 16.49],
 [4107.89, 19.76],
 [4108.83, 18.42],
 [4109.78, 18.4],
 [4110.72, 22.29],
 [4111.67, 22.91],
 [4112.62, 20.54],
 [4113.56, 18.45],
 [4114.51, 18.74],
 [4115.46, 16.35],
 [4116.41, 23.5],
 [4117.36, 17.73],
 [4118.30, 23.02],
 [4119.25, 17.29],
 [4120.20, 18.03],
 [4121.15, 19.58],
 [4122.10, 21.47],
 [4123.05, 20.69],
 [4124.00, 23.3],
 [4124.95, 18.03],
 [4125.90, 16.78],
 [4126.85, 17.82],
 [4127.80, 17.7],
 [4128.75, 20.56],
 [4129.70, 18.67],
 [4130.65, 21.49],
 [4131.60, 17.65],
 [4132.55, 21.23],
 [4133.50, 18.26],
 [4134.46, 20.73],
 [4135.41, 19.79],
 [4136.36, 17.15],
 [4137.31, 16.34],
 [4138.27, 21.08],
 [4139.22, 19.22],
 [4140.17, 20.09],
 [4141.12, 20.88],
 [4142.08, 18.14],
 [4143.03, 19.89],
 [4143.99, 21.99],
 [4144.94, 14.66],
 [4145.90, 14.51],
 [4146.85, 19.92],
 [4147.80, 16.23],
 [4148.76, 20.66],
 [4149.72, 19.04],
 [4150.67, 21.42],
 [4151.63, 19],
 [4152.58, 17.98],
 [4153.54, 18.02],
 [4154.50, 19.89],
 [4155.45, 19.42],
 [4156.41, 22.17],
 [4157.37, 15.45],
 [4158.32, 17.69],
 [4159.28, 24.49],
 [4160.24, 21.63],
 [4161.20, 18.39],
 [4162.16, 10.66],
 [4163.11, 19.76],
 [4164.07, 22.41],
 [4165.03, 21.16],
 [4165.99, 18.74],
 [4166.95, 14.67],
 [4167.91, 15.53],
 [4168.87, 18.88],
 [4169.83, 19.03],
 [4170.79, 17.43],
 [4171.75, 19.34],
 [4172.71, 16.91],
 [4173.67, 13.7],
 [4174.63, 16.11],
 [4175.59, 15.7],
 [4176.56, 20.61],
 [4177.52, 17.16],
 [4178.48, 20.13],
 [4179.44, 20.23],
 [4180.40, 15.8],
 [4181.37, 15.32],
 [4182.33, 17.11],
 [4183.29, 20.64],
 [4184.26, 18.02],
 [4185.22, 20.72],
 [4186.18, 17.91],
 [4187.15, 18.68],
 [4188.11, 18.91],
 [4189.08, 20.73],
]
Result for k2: 2.3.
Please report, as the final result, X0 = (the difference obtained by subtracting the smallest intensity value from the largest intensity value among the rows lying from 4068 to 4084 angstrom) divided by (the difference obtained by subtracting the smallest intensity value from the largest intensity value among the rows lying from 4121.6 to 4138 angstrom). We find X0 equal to 0.96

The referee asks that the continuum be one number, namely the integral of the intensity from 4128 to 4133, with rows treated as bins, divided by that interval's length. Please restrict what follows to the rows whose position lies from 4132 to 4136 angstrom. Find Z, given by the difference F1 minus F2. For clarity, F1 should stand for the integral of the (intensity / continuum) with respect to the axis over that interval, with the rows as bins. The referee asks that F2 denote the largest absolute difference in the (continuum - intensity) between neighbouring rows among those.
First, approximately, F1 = 4.0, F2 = 3.0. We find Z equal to 1.0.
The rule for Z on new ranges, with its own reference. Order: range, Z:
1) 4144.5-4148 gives -2.5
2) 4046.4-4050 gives 0.2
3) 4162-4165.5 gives -5.7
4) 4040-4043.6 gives -1.4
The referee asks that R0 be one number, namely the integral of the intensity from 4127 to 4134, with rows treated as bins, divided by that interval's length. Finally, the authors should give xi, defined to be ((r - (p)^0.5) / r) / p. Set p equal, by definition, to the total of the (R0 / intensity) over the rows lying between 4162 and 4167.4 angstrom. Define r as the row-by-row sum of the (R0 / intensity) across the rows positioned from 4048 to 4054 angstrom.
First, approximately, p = 6.90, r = 5.96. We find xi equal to 0.081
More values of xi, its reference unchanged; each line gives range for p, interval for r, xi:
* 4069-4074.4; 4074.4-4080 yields 0.092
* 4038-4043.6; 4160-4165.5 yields 0.117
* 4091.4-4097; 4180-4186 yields 0.110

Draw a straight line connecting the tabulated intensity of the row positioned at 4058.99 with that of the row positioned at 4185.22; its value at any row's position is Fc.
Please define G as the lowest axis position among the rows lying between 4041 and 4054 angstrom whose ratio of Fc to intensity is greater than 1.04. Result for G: 4045.93 angstrom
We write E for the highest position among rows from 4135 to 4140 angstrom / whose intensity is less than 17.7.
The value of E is 4137.31 angstrom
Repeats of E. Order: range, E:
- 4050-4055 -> 4050.59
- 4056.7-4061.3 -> 4058.99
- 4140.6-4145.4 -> 4144.94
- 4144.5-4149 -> 4147.80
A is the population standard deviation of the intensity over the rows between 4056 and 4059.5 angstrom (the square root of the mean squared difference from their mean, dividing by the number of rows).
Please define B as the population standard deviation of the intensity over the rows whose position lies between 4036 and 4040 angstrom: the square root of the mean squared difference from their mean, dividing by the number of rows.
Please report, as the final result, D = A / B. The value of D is 1.2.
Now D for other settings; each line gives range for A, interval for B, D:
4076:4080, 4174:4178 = 0.4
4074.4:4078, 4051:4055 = 2.0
